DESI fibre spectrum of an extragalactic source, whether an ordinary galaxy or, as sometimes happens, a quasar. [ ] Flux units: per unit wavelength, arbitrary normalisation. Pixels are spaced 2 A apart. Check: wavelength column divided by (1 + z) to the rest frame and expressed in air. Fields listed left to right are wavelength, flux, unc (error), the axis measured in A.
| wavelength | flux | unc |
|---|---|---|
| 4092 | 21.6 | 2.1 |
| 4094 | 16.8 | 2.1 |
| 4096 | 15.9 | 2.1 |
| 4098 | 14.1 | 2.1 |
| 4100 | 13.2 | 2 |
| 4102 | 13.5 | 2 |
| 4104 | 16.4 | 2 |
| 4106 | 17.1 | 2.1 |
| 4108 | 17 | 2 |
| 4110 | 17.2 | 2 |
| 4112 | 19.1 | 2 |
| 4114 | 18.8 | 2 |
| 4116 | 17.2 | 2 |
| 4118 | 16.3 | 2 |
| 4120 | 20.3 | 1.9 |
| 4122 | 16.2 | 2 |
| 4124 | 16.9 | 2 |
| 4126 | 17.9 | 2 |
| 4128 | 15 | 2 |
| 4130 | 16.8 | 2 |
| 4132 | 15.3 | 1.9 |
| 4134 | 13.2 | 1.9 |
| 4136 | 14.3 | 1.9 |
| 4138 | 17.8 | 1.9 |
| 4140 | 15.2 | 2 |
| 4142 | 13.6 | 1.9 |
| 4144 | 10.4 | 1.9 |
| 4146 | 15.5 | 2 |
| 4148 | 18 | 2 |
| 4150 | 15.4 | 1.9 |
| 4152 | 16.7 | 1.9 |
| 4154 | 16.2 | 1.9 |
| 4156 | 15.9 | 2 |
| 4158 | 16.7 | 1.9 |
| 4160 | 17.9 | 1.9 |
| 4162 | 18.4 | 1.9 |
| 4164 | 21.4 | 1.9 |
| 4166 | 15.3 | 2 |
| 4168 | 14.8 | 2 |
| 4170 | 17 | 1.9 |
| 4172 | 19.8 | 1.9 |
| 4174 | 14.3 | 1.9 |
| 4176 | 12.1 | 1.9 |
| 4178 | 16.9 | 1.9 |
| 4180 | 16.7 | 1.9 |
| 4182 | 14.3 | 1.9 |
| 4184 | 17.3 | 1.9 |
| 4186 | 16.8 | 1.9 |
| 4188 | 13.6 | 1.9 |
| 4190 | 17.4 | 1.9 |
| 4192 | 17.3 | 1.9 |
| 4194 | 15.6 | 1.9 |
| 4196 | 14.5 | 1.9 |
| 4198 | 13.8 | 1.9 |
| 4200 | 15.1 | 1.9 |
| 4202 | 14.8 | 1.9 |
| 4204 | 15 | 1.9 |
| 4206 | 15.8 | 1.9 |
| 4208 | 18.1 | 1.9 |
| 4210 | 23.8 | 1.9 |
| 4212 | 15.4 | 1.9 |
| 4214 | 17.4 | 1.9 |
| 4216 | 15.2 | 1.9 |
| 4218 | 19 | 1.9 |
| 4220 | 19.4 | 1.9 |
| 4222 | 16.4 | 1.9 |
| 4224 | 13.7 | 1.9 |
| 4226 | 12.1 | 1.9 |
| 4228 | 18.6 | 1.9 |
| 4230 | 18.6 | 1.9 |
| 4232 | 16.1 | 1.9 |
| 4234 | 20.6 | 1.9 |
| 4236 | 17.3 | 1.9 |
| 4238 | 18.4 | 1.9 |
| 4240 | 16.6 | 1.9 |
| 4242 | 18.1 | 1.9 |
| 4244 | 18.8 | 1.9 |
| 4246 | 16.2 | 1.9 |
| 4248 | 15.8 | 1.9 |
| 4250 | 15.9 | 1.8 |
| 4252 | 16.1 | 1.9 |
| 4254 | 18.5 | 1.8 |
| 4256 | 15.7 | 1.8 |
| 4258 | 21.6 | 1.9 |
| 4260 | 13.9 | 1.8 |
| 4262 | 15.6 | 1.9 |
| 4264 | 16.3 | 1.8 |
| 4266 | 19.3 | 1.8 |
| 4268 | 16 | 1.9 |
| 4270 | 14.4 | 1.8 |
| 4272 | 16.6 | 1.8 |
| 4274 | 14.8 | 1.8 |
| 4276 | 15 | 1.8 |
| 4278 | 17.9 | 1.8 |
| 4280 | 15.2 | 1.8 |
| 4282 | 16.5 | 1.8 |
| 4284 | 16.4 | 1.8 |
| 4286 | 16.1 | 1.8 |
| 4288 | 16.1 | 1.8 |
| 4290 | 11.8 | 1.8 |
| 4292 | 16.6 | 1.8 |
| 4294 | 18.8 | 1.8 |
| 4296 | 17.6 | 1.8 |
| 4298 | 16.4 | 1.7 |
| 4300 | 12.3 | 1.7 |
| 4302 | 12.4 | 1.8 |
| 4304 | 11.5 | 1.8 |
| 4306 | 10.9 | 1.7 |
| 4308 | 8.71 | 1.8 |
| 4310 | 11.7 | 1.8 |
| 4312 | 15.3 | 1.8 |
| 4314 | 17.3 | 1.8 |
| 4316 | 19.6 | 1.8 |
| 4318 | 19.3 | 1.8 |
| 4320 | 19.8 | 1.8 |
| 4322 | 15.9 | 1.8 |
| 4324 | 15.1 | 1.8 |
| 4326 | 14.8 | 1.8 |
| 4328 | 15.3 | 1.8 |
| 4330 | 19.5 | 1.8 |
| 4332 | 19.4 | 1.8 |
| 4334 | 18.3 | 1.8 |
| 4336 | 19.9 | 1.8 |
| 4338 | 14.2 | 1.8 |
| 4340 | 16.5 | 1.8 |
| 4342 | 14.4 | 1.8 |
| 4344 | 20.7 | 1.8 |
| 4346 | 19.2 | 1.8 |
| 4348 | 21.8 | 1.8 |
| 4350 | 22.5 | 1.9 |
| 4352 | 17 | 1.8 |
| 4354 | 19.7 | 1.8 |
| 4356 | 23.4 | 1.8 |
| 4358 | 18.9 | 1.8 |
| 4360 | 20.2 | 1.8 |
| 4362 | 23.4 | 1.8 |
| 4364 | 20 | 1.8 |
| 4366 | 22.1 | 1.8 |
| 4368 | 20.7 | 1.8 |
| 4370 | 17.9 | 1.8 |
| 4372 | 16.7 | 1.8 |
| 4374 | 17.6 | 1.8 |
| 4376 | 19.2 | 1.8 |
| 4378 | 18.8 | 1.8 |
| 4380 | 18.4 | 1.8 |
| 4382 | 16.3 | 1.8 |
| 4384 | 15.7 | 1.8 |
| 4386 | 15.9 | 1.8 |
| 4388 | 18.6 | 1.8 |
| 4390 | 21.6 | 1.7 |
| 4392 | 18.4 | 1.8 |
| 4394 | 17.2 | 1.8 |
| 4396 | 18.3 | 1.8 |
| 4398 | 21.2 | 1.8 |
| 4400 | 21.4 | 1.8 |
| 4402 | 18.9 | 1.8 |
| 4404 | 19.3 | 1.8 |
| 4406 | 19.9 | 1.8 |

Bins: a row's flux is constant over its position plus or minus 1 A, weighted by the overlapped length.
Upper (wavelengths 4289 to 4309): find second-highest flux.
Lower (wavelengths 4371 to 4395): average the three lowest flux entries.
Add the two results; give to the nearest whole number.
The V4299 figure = 34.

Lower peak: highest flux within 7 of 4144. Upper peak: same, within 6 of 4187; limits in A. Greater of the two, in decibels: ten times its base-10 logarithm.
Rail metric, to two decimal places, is 12.55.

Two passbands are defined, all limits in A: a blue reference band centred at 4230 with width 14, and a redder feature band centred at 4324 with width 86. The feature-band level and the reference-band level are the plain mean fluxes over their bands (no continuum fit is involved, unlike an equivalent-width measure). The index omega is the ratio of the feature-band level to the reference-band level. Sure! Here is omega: 1.03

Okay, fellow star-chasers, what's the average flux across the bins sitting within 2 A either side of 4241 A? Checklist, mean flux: 17.35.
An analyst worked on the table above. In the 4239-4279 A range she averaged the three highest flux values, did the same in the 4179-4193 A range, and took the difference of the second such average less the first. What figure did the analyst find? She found -2.6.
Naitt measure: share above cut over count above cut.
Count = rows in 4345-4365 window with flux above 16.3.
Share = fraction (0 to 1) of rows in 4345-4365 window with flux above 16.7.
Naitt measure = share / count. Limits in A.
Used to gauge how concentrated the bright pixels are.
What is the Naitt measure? 0.100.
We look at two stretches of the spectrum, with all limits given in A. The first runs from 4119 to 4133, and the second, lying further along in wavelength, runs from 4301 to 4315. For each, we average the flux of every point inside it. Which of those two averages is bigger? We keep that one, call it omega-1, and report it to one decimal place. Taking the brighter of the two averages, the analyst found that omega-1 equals 16.9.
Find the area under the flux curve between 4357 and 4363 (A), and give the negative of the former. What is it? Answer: -125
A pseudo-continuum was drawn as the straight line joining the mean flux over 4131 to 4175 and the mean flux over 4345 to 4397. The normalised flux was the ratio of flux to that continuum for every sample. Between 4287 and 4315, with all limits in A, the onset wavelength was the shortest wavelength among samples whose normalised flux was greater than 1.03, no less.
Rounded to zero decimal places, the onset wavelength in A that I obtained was 4294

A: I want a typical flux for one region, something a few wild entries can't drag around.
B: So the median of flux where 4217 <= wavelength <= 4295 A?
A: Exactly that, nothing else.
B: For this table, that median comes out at 16.4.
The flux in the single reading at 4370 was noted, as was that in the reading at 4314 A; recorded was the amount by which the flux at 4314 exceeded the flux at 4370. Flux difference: -1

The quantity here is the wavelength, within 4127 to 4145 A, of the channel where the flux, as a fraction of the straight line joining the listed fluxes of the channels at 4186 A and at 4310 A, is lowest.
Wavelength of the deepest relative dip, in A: 4144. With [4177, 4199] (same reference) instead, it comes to 4188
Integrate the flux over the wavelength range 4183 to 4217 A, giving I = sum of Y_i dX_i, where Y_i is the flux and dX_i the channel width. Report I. 554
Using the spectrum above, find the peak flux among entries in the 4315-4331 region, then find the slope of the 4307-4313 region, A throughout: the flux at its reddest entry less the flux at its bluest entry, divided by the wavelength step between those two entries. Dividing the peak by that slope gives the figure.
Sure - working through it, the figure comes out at 12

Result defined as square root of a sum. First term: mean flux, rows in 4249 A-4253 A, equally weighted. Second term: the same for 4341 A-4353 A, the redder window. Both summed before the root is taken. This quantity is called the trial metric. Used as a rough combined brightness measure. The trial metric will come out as 5.94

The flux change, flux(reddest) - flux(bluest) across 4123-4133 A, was -1.6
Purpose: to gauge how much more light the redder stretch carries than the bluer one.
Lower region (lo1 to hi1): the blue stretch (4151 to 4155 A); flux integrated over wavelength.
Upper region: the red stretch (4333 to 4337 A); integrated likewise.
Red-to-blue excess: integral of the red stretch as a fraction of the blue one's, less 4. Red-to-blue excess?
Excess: -2.84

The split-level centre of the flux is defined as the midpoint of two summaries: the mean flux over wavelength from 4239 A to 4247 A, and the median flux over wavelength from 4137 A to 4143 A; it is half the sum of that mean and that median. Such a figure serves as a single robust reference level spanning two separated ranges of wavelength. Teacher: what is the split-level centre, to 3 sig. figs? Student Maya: 16.3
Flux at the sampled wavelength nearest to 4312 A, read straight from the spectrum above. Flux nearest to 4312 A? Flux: 15.3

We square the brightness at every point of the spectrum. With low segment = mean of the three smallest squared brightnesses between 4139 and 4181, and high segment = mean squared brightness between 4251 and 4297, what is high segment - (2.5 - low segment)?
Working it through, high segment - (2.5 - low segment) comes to 416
